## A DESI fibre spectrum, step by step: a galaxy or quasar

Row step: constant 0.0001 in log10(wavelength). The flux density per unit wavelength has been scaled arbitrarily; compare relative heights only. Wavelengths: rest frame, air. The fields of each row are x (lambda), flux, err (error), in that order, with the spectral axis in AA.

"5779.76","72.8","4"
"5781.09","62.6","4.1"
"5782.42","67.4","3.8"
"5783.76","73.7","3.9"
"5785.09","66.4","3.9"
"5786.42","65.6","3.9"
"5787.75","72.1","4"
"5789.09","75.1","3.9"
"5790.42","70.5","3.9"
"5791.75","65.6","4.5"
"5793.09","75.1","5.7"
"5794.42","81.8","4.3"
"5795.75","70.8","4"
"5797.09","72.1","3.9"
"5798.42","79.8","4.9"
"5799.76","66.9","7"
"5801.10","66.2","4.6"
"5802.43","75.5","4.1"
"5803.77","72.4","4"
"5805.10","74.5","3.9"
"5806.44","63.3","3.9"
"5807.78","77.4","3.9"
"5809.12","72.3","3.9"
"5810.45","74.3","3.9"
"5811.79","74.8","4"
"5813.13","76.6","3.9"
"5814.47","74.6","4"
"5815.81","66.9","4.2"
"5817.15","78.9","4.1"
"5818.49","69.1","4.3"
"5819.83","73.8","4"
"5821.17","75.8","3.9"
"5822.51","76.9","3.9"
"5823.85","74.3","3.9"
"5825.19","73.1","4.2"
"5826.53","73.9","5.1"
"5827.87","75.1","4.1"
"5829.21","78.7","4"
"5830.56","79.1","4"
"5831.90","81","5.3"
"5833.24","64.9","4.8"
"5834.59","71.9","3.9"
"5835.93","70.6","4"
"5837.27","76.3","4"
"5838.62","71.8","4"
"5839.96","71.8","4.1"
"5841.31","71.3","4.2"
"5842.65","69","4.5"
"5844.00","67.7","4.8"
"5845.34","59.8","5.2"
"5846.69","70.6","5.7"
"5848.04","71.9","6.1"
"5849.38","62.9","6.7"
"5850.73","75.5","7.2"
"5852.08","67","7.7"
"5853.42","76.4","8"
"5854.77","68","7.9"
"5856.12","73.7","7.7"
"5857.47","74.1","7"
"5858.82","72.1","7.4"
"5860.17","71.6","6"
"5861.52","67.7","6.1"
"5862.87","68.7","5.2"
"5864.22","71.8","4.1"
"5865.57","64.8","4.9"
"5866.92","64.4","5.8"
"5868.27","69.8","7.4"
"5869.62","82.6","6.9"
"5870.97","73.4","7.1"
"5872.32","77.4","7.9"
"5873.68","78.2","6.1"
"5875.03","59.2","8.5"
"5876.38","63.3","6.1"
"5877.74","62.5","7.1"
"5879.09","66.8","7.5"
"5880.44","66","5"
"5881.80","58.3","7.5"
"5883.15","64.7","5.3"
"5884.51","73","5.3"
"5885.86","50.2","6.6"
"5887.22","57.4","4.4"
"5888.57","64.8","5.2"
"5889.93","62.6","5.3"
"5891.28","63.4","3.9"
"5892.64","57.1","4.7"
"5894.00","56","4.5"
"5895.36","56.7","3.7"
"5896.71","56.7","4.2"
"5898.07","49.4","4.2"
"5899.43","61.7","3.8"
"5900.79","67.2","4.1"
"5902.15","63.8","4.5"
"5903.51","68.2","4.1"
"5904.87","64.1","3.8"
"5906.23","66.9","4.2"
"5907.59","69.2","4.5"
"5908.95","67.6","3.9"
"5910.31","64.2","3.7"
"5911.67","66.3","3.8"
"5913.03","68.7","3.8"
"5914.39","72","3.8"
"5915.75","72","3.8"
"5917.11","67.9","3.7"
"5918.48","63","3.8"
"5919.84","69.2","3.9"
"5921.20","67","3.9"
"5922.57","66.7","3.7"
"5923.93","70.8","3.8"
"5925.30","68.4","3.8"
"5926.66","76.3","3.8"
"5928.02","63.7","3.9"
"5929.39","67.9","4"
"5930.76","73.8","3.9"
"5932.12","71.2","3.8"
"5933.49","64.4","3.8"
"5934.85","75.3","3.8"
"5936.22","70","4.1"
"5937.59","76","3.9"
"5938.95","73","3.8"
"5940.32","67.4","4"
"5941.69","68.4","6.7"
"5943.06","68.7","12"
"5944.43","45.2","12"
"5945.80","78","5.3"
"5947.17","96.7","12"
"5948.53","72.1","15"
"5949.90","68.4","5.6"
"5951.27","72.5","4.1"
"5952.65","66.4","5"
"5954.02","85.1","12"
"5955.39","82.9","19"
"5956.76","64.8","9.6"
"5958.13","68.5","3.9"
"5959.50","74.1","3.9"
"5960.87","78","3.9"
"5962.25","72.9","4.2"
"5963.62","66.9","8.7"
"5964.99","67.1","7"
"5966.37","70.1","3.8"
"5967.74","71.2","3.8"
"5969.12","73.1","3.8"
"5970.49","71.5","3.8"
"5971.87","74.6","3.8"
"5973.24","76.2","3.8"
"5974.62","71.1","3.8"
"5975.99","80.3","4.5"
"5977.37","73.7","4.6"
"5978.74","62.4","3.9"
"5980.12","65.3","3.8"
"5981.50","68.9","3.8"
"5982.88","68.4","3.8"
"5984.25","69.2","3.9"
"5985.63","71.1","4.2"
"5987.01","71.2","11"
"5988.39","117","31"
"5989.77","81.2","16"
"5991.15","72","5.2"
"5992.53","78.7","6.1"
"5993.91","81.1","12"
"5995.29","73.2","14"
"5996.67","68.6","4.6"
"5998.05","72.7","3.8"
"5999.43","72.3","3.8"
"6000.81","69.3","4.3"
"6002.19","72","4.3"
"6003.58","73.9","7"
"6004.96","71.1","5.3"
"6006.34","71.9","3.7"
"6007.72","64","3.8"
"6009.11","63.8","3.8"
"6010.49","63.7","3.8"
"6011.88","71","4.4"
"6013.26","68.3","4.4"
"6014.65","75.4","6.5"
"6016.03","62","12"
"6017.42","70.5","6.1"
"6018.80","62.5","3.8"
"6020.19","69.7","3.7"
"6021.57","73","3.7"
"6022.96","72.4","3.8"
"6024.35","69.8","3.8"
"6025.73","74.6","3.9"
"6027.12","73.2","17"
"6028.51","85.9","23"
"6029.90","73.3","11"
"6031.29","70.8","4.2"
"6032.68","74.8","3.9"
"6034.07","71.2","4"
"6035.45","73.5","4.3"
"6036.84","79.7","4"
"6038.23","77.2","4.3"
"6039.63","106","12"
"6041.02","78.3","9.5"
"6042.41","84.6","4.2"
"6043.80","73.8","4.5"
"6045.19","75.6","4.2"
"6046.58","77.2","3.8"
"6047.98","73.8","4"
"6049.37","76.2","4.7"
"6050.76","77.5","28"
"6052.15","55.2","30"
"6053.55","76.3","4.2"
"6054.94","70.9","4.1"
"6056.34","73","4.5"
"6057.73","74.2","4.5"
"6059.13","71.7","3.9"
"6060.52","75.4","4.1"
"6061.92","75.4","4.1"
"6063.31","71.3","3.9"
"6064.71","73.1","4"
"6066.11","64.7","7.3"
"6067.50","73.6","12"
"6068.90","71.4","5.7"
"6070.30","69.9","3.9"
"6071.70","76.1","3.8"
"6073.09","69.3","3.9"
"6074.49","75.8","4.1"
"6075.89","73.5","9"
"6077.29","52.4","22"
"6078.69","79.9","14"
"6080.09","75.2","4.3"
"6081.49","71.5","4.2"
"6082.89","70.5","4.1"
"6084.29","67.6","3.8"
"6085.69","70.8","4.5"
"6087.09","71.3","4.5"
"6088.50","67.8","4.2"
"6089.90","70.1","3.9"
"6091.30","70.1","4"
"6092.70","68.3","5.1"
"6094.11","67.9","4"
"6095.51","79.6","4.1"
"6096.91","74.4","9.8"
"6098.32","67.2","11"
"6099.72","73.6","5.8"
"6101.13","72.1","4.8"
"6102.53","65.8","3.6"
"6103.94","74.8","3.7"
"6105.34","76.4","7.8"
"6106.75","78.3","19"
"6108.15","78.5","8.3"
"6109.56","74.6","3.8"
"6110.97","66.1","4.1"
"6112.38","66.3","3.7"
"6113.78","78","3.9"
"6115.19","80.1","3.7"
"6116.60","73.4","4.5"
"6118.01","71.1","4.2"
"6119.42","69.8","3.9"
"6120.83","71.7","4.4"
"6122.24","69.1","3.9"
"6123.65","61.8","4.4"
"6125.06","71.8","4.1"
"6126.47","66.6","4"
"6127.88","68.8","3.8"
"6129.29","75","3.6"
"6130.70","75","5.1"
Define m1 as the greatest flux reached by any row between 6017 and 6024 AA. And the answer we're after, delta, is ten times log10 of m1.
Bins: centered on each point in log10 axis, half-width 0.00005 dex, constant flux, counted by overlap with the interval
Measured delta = 18.6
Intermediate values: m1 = 73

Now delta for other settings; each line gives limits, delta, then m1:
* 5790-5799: 19.1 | 81.8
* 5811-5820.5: 19.0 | 78.9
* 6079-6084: 18.8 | 75.2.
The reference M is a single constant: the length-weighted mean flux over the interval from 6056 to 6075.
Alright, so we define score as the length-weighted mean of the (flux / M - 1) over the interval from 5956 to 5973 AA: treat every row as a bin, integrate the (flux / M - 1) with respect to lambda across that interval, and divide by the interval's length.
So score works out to -0.02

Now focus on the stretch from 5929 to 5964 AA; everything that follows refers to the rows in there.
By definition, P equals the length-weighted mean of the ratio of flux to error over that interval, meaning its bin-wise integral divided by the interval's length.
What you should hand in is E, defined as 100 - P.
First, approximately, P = 13.6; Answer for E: 86.4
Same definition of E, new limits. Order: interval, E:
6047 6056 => 87.2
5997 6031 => 85.3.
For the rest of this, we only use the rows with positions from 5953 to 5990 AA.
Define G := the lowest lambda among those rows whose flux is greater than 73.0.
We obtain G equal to 5954.02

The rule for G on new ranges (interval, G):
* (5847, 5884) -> 5850.73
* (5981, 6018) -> 5988.39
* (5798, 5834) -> 5798.42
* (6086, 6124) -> 6095.51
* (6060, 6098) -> 6060.52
